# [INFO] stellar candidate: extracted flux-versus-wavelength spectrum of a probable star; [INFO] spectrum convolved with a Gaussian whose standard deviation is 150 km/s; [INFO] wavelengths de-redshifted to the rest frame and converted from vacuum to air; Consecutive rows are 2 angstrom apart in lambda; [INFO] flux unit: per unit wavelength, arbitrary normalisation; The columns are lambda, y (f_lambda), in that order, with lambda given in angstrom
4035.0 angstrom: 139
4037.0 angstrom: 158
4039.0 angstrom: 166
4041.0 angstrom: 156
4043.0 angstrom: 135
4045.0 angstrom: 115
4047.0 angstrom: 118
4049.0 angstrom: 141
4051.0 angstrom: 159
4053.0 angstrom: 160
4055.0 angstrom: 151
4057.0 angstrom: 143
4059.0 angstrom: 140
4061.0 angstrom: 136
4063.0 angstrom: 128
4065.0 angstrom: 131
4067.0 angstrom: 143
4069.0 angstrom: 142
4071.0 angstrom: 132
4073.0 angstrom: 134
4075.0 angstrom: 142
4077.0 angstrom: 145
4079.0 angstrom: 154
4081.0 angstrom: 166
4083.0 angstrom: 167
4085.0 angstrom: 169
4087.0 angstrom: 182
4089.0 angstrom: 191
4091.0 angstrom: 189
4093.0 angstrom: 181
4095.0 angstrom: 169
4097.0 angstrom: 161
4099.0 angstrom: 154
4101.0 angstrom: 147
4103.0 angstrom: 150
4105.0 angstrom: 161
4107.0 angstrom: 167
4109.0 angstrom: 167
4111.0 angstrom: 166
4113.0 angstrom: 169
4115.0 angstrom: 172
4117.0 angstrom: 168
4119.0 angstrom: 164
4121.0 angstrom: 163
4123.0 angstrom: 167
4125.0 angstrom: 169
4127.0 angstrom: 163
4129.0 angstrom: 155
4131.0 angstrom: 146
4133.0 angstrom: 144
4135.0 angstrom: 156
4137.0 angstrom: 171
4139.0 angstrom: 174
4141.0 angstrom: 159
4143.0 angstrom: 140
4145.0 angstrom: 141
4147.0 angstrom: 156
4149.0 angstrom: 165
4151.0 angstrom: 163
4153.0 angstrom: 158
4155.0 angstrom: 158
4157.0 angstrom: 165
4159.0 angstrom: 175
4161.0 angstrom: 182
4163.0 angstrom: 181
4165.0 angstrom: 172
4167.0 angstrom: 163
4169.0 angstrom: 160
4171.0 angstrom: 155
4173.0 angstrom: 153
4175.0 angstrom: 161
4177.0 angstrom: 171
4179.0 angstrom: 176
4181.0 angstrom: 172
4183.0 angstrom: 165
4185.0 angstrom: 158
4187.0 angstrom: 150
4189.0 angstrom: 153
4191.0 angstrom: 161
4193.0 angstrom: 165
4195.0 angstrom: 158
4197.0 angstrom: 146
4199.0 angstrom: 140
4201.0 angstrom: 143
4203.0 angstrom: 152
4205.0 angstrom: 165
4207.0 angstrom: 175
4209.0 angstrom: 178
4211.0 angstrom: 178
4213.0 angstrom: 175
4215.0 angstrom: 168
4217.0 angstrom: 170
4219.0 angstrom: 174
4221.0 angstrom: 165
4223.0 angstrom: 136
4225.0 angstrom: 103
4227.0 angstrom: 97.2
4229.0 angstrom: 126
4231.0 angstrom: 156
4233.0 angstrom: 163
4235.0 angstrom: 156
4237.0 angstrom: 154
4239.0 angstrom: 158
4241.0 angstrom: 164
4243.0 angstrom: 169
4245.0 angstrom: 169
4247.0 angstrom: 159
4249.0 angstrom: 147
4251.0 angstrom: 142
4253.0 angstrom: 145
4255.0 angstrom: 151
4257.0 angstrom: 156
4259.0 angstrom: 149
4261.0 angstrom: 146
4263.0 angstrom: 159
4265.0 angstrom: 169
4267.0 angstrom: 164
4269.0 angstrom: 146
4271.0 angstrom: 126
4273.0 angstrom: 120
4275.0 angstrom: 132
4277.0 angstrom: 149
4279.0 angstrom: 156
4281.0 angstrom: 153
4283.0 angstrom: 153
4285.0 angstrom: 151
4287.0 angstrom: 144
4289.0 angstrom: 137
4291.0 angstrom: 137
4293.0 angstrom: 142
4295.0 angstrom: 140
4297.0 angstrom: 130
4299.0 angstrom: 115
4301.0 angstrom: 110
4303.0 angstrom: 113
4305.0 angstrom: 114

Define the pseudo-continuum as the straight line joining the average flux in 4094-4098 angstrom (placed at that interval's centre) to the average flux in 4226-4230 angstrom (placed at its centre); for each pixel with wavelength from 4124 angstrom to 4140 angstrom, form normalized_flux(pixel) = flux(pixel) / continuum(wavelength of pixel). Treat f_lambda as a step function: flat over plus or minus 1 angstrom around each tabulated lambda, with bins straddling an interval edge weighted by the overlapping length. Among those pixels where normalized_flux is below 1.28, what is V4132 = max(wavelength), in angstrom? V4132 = 4139.0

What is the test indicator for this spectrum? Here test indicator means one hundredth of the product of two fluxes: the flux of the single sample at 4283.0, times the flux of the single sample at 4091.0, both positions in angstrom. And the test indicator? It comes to 289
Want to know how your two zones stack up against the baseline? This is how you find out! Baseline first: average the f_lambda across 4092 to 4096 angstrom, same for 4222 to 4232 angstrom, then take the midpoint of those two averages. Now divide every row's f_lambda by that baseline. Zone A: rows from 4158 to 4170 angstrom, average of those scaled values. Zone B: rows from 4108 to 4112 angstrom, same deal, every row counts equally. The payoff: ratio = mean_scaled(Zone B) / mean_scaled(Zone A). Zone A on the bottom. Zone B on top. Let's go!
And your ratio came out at 0.97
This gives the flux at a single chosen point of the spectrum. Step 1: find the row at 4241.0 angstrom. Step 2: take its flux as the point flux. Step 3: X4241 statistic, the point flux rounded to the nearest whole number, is 164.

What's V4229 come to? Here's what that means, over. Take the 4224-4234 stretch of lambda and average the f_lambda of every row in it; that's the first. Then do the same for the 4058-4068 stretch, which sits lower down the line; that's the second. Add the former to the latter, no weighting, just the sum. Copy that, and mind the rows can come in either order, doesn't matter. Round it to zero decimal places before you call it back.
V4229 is 265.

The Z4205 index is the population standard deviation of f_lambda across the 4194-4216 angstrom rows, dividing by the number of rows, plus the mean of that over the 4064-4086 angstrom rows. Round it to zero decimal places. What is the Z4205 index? 162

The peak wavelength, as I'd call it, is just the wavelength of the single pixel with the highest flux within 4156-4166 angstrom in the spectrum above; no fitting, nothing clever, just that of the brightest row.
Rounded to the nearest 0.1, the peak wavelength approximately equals 4161.0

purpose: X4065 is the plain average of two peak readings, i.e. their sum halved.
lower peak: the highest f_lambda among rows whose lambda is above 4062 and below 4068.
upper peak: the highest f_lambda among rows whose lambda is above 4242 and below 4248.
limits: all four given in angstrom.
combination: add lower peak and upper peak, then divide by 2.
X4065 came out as 156.0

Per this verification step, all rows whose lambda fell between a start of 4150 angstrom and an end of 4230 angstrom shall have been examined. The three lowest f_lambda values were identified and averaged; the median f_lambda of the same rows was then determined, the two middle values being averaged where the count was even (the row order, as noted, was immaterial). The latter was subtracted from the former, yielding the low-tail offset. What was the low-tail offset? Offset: -54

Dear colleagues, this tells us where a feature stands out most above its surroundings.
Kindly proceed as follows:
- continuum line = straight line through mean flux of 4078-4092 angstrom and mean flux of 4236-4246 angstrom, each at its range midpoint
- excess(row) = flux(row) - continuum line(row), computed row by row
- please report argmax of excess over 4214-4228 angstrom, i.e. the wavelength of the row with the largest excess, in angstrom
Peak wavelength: 4219.0 angstrom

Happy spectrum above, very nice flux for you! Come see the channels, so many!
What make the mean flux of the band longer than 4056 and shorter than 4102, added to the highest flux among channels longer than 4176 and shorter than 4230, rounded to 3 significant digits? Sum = 332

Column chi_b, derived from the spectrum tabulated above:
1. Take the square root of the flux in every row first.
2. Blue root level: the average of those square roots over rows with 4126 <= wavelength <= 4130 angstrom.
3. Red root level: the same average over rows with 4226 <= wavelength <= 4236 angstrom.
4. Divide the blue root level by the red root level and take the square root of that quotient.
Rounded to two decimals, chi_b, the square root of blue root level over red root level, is 1.04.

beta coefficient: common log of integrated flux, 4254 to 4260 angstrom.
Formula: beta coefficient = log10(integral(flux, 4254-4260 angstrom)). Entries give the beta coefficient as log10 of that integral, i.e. 2.96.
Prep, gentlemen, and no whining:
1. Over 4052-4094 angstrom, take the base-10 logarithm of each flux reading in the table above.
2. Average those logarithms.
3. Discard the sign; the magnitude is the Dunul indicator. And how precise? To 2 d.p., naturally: 2.18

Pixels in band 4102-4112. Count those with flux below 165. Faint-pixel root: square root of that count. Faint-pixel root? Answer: 1.4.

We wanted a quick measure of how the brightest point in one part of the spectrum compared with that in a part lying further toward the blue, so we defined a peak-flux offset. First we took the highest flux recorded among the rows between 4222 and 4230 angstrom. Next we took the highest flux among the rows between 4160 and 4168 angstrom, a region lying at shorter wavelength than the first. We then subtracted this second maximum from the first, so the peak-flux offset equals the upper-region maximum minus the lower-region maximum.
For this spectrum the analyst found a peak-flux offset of -46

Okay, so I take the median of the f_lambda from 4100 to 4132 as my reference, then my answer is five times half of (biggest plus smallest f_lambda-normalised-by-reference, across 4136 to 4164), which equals 4.88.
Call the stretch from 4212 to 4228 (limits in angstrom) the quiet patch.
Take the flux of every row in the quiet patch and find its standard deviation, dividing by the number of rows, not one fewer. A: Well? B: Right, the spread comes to 30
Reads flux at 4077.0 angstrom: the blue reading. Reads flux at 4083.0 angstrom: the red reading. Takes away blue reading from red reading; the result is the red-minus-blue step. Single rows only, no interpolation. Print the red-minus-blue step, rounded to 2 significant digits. 22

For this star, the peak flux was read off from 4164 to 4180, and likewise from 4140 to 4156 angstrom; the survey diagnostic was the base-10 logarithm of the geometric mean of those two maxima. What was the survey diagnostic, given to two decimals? 2.23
